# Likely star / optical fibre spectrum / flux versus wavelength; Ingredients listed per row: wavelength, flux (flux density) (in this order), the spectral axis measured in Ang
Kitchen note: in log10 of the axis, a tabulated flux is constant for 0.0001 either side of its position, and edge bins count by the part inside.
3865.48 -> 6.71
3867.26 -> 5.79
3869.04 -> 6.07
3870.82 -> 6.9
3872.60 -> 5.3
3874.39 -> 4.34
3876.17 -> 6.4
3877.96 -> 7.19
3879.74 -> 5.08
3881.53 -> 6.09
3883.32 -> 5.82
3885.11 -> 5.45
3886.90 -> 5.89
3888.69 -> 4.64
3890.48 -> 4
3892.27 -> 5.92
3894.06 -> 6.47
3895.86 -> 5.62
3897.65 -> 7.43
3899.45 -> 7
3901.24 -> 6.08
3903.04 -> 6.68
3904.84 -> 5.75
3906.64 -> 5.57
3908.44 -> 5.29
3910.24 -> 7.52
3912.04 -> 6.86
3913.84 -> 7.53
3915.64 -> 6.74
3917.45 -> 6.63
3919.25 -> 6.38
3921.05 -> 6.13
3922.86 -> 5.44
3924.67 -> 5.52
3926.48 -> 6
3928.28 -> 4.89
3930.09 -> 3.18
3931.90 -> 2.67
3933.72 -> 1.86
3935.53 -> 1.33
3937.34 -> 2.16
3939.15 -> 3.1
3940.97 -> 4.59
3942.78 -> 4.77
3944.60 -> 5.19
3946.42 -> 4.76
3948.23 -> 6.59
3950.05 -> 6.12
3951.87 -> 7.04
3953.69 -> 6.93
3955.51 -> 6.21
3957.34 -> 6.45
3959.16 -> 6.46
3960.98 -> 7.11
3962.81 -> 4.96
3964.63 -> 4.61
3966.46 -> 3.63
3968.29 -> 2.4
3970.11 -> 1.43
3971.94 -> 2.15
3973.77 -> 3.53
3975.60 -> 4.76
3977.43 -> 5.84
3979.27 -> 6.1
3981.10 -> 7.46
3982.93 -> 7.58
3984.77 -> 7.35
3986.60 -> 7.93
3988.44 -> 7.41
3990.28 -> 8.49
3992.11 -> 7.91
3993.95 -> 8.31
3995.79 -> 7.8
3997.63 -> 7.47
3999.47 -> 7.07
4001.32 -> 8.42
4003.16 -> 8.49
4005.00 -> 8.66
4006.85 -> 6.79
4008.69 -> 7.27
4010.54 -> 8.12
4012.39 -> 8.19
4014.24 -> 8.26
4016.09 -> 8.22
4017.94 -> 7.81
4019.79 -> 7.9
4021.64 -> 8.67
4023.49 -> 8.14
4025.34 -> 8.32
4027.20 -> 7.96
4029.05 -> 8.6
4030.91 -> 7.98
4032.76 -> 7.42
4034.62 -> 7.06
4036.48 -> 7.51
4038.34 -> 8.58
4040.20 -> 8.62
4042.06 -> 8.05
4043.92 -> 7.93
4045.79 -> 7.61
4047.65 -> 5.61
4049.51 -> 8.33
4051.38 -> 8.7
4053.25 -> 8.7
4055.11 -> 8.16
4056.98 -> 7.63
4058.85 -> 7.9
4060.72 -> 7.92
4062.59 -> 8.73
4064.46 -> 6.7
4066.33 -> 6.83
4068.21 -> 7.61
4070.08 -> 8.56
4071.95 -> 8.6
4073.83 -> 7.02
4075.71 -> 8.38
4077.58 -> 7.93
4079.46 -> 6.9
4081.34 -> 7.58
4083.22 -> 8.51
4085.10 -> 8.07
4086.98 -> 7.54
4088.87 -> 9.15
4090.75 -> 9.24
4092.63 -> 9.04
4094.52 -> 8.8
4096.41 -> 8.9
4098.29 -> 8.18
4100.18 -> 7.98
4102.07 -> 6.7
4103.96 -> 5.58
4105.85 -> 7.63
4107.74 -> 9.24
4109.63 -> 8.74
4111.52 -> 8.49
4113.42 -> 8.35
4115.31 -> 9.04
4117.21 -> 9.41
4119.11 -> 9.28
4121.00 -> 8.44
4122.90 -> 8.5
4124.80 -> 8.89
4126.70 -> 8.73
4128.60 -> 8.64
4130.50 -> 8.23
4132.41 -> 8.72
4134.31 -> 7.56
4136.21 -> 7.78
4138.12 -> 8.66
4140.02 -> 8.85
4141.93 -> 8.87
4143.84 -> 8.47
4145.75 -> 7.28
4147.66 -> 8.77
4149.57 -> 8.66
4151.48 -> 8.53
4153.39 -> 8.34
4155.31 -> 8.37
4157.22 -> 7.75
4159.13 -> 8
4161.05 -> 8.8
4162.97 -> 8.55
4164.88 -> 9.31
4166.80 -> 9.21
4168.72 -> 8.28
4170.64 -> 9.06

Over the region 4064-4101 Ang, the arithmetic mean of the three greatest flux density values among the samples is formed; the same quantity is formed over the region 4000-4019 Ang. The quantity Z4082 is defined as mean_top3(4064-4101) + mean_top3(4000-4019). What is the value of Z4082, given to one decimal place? 17.7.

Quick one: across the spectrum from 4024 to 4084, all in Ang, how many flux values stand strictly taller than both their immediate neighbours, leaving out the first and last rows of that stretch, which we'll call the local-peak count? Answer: 5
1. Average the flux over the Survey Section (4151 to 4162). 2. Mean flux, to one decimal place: 8.3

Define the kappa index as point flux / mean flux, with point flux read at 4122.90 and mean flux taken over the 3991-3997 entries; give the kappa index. 1.1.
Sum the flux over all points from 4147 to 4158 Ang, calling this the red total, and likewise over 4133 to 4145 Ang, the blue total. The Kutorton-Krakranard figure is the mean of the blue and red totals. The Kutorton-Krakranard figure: 50.3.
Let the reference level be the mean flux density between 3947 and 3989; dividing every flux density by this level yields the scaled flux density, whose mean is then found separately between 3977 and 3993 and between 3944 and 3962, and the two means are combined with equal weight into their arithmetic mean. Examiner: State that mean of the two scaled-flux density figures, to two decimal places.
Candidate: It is 1.21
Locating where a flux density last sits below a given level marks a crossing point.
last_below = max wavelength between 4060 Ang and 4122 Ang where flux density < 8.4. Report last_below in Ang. 4113.42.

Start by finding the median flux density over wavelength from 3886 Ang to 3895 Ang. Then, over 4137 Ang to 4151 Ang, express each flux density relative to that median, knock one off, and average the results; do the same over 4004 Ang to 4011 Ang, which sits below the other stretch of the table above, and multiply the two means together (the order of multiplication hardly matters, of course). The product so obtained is 0.14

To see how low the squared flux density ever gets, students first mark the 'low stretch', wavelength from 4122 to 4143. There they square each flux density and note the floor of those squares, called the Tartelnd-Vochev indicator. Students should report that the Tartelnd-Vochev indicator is 57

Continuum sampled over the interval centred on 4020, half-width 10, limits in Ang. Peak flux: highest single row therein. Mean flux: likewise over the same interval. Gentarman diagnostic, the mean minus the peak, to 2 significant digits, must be -0.47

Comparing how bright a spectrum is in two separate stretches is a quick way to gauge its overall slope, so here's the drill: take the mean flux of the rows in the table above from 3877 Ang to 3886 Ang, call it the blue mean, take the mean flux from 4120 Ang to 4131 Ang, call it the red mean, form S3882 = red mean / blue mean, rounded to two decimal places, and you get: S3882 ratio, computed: 1.45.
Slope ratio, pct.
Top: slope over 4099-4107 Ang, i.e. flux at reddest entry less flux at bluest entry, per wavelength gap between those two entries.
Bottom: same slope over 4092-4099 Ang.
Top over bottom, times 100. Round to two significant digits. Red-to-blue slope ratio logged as 41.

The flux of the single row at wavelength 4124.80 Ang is 8.89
